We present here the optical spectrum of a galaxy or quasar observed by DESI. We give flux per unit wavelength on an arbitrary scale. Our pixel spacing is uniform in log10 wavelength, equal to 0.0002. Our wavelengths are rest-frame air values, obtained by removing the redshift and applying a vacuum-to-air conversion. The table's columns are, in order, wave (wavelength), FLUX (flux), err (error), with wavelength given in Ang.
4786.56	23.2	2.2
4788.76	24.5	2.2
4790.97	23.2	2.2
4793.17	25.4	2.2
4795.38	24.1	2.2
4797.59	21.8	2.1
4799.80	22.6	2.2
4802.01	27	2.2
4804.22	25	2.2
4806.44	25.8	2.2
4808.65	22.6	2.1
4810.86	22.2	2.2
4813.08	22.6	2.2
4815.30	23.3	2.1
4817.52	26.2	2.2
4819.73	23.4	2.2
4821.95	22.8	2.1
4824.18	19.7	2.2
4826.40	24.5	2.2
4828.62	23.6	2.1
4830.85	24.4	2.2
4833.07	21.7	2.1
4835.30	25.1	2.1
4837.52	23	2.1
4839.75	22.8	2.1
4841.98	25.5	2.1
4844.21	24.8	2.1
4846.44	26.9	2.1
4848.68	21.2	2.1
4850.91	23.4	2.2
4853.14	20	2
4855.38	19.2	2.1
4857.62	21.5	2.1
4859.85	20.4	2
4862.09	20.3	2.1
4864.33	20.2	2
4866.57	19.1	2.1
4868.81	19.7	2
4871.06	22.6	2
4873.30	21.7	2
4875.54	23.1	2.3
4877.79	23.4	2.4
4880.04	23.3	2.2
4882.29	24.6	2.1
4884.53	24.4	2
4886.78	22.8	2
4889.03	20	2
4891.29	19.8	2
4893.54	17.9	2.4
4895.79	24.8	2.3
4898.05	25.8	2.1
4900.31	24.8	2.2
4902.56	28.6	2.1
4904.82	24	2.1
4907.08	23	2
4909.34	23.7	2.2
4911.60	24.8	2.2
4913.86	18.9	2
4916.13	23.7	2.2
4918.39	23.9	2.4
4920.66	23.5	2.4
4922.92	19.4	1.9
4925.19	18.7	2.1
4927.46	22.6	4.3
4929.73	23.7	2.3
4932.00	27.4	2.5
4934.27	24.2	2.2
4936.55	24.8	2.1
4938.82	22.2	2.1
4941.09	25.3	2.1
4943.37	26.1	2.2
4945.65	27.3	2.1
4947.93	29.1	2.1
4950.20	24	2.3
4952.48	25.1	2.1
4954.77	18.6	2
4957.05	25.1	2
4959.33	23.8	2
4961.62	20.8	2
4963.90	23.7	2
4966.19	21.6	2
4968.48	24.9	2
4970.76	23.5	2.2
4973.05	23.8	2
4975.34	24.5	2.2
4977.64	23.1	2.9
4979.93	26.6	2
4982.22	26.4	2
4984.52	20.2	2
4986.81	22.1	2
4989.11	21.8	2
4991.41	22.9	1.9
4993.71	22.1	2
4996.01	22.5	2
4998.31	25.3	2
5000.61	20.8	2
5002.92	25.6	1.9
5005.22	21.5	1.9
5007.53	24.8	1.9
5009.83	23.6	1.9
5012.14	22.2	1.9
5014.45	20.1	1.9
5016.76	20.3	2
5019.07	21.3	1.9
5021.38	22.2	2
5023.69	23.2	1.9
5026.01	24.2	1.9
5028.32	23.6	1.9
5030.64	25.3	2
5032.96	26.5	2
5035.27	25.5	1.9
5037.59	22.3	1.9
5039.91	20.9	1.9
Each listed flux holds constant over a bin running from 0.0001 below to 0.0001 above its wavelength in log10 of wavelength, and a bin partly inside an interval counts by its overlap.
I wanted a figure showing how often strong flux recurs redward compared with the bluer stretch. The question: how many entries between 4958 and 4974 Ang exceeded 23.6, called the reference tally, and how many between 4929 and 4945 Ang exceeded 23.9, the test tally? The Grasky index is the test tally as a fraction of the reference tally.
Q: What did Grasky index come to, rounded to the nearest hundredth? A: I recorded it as 1.25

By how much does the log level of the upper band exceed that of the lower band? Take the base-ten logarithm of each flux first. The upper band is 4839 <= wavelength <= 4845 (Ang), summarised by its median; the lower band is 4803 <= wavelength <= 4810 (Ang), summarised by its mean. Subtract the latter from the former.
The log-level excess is 0.007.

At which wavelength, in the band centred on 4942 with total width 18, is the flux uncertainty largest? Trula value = 4950.20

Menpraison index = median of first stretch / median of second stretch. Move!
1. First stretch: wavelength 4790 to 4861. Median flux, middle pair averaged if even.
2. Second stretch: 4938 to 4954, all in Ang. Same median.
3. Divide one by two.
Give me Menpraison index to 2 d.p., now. 0.92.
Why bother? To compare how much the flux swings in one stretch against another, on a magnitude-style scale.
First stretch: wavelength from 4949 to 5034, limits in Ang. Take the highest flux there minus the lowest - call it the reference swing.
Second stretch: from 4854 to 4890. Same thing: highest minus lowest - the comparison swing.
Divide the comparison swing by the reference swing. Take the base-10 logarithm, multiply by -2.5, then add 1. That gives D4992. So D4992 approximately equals 1.41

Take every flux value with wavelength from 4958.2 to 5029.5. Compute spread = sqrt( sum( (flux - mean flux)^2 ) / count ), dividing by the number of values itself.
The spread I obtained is 1.7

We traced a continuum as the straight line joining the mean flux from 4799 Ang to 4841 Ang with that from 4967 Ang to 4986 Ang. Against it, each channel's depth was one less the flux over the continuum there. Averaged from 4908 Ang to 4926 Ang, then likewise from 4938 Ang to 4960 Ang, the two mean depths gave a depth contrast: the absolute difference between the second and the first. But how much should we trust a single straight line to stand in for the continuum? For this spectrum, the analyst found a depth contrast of 0.10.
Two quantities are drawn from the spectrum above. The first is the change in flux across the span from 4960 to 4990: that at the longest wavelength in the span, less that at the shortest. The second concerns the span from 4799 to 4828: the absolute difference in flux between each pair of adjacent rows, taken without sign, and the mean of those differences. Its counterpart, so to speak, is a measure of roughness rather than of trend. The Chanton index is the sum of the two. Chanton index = 3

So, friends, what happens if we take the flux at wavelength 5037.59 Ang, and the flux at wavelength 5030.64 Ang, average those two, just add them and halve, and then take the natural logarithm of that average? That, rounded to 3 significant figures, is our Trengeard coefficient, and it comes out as 3.17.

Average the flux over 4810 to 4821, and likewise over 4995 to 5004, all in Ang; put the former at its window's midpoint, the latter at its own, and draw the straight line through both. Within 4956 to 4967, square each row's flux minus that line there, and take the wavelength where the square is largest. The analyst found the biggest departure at 4961.62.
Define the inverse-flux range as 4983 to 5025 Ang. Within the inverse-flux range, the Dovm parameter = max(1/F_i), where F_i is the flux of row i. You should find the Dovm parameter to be 0.050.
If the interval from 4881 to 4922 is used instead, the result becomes 0.056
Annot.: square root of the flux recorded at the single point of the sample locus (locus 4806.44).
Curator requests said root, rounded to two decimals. 5.08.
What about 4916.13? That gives 4.87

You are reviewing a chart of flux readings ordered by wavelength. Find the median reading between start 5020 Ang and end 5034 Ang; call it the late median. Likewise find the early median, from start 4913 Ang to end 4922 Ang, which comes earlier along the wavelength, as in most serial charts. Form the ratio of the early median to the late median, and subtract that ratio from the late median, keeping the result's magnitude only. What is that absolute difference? 22.9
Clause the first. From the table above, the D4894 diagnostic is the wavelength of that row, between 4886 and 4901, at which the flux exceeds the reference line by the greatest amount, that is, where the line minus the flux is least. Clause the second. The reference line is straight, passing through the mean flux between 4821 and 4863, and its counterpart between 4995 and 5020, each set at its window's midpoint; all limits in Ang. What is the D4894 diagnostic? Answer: 4898.05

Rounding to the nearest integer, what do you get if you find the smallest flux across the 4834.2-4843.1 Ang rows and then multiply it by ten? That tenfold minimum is 228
